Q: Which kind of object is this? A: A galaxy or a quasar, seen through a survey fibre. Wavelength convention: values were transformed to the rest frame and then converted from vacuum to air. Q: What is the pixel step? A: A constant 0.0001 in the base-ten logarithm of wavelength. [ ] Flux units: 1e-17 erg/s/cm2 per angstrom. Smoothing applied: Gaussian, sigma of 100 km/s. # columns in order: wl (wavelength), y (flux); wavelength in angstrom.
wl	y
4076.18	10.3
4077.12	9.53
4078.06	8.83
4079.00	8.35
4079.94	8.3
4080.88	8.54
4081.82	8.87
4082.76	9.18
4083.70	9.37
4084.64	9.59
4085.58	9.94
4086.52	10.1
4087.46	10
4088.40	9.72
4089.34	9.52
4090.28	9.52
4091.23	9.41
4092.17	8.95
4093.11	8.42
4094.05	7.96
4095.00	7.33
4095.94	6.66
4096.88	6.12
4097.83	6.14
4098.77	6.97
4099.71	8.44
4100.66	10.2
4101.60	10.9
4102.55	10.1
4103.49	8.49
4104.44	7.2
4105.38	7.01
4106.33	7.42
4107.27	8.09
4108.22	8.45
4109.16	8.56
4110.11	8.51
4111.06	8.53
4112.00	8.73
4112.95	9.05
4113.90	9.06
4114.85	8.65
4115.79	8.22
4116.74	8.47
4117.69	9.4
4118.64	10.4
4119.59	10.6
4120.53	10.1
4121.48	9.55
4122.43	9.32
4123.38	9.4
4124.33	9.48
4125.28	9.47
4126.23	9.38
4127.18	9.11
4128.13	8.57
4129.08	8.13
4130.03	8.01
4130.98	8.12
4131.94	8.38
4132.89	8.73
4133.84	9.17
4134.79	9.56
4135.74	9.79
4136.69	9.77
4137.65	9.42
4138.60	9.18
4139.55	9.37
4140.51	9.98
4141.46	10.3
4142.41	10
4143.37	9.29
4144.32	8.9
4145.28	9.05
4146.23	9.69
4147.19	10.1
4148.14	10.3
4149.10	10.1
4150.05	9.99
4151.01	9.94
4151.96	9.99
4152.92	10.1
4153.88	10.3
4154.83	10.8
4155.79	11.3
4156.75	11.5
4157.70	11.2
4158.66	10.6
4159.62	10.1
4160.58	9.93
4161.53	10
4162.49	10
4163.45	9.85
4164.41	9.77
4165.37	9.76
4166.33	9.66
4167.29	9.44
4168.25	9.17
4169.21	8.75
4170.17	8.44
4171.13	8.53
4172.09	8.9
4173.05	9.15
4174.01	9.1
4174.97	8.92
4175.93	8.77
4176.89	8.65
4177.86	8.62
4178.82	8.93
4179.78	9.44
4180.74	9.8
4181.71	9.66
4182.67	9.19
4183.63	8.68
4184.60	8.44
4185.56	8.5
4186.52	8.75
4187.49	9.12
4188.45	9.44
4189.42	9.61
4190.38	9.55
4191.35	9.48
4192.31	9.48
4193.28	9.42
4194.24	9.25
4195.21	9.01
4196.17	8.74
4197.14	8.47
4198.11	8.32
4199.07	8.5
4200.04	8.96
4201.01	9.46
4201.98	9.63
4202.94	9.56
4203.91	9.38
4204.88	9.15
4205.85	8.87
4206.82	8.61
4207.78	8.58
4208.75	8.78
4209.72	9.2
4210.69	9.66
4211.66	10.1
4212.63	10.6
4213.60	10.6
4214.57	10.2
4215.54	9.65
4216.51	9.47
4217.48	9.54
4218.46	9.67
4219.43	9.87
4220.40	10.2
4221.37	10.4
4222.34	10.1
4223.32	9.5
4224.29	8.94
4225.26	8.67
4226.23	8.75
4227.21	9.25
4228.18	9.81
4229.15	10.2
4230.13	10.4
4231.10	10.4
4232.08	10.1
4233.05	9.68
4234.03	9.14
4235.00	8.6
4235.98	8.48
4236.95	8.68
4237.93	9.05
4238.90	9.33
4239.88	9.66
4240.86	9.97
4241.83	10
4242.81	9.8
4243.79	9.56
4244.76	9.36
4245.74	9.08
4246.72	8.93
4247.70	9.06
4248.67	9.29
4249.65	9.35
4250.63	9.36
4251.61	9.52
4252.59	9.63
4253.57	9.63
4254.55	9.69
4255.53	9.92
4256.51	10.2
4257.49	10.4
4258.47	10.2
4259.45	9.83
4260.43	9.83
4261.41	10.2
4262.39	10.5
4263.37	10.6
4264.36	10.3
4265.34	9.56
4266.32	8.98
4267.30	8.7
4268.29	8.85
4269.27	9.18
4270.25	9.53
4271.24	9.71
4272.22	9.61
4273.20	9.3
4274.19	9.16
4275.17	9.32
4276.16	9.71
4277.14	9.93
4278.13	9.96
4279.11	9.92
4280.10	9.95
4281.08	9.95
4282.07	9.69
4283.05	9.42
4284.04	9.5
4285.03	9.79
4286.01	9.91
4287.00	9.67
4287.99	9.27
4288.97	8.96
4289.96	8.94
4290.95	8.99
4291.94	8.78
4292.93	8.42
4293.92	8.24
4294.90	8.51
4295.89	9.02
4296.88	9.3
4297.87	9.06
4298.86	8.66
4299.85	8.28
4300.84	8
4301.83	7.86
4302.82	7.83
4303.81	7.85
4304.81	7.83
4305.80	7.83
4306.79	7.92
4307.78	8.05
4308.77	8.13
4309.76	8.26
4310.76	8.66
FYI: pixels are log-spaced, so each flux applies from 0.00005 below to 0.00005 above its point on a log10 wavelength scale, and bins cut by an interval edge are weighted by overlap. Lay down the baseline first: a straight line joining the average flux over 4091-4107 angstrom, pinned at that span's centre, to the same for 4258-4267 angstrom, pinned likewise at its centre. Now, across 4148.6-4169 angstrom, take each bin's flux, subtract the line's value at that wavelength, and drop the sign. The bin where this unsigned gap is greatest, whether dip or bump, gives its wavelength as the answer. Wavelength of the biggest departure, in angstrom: 4156.75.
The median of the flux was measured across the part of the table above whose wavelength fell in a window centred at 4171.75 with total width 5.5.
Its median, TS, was 8.8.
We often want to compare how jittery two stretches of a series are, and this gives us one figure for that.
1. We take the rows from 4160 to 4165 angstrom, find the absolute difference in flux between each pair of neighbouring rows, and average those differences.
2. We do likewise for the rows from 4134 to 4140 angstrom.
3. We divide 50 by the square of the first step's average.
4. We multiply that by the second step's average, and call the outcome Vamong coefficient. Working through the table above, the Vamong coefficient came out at 1831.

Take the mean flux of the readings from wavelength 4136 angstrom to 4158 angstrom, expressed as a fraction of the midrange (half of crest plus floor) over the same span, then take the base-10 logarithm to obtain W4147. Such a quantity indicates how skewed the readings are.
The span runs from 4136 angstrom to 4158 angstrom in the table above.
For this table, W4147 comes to -0.008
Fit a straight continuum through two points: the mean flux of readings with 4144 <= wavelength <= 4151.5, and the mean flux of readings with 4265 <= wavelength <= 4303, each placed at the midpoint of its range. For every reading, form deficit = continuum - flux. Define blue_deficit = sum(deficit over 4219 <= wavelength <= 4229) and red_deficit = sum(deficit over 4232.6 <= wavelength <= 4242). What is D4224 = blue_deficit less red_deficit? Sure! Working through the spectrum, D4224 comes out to -2.3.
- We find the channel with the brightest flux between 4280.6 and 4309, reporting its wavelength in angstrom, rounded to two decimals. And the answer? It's 4281.08 angstrom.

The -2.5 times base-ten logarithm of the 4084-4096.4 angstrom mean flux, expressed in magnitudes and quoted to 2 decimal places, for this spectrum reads -2.39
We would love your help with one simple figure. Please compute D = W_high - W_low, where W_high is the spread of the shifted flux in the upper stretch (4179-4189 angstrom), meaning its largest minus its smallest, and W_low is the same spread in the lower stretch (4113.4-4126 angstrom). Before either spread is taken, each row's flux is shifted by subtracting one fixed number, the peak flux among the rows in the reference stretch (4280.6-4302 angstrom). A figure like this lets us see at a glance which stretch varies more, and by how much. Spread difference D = -1.02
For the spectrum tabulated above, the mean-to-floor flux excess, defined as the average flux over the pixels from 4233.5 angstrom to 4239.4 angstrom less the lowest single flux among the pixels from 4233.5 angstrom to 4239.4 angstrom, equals 0.40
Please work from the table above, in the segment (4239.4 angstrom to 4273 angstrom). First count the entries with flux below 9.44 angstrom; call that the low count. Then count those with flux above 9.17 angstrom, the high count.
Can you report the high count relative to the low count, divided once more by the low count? 0.23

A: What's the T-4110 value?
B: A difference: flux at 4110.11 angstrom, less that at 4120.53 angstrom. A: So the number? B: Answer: -1.6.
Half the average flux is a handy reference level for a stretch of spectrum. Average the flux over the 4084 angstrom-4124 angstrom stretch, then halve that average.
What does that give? 4.40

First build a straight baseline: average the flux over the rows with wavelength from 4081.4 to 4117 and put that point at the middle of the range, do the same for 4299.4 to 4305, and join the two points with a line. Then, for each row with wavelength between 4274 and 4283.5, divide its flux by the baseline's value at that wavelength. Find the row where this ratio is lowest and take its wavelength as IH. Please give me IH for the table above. 4274.19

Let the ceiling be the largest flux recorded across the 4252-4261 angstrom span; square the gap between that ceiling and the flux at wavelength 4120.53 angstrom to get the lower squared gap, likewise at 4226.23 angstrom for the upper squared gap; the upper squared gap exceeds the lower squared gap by 2.6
